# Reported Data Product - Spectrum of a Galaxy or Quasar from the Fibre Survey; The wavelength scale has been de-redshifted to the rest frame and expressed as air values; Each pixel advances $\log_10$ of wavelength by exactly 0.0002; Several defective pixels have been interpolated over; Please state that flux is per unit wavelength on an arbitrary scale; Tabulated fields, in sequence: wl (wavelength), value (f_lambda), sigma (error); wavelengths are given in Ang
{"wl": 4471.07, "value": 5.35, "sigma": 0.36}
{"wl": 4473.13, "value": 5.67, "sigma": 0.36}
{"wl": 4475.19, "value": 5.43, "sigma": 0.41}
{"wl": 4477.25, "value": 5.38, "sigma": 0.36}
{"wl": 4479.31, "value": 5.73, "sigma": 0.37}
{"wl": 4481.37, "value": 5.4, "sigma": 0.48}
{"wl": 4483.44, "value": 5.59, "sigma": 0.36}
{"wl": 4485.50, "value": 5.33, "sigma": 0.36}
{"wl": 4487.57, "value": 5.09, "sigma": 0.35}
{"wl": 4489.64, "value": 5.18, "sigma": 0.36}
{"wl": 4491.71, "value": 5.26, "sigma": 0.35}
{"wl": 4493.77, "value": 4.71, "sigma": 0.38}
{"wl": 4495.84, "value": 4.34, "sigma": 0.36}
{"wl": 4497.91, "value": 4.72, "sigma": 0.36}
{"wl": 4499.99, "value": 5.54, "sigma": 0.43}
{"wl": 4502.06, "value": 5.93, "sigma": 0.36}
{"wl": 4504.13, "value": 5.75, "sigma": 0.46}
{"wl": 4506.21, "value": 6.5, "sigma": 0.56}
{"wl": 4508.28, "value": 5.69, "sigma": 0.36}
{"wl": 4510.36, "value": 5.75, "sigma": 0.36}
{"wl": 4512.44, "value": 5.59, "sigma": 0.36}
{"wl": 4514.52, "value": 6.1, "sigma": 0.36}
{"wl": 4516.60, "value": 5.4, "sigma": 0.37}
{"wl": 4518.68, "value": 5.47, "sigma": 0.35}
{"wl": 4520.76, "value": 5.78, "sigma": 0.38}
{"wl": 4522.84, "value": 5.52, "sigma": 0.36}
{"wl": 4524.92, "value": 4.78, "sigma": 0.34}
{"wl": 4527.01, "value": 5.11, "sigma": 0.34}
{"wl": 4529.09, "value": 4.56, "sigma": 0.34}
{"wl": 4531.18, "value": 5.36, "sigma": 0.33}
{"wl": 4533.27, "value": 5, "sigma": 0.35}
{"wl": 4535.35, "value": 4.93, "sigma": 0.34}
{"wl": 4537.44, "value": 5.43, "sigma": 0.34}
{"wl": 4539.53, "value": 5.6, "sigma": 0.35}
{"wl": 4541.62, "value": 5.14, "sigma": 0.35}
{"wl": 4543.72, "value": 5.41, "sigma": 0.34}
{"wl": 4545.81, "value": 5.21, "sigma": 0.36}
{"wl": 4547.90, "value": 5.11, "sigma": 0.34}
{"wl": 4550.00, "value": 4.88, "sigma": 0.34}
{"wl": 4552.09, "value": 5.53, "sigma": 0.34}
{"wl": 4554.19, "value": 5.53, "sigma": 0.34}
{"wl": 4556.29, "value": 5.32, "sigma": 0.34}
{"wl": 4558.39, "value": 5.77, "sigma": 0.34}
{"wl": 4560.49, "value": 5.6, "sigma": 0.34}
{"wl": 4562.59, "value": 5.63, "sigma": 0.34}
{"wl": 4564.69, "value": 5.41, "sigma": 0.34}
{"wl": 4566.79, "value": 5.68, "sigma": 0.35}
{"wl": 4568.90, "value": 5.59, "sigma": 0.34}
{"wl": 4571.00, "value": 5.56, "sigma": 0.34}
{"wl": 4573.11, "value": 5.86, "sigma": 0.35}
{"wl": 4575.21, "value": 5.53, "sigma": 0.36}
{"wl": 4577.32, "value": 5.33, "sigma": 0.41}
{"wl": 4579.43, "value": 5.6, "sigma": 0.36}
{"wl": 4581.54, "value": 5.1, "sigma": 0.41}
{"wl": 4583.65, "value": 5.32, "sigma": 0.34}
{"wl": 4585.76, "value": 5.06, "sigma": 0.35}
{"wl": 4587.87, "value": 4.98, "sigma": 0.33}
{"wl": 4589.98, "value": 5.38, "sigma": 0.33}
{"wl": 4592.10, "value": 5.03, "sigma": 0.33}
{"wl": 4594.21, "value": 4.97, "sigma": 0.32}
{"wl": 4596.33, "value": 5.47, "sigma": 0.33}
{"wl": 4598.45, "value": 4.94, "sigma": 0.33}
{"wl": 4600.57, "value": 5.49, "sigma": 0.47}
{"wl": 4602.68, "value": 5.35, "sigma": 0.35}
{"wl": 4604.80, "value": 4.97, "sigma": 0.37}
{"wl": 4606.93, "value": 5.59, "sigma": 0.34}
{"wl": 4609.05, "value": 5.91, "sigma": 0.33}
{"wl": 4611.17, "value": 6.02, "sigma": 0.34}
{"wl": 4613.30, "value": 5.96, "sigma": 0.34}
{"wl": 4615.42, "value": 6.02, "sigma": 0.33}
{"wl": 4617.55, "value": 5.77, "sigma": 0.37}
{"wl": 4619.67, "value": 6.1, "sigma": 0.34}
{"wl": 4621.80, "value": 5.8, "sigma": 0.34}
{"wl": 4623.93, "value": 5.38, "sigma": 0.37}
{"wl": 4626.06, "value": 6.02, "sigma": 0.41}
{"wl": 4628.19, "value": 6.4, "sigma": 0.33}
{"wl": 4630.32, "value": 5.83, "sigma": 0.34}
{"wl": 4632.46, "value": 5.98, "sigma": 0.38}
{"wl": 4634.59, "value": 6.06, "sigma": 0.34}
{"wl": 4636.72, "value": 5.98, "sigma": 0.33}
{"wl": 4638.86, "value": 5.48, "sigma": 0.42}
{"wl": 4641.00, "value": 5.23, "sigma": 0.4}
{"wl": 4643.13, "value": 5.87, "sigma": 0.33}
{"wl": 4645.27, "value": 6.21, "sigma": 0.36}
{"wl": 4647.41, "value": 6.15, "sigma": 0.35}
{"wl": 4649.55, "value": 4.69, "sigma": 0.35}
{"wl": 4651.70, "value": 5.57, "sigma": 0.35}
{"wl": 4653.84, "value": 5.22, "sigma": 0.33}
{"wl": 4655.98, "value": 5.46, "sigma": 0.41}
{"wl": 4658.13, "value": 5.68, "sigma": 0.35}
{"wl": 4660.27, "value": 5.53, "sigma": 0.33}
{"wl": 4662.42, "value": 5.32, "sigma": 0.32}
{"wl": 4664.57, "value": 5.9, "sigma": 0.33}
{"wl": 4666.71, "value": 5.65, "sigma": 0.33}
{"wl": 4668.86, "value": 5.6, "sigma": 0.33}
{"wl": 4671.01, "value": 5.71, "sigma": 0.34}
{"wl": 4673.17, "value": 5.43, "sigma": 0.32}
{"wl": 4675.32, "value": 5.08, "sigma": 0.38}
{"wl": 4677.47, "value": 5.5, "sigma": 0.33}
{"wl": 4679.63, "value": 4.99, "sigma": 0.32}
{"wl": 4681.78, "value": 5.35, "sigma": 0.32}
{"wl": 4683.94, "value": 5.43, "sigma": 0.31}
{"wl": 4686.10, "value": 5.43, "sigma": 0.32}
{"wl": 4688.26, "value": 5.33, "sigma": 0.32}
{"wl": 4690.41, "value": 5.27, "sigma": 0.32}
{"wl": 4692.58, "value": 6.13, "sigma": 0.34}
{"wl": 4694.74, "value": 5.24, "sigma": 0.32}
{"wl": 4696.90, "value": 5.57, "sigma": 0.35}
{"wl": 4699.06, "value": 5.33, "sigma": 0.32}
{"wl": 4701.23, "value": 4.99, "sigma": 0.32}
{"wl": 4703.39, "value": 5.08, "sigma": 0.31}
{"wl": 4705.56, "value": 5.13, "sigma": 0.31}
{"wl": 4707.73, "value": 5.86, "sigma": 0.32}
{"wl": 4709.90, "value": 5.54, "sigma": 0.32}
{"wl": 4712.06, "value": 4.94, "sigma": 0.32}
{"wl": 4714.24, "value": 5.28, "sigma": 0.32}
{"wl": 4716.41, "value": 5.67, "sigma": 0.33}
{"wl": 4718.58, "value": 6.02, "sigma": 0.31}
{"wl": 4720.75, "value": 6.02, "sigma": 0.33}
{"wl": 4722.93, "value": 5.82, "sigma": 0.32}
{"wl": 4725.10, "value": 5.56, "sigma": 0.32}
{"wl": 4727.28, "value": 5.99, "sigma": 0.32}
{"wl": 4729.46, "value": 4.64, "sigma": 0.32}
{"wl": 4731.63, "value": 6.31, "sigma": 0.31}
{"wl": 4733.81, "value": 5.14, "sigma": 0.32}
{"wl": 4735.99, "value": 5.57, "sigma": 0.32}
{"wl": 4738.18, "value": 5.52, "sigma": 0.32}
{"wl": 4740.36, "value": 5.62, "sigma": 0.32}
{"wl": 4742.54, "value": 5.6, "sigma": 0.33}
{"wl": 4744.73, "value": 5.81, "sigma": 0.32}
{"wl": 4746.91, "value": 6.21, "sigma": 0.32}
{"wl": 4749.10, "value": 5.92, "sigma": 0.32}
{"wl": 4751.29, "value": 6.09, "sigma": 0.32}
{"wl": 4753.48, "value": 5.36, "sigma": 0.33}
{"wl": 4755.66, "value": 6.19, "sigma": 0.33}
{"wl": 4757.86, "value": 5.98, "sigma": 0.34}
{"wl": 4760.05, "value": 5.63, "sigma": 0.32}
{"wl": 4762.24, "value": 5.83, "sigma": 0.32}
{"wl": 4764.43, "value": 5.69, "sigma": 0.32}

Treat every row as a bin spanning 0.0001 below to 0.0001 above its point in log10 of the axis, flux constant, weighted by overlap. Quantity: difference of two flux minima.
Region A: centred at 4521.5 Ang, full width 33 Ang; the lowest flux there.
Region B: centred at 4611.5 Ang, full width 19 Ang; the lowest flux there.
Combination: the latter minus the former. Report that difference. 0.41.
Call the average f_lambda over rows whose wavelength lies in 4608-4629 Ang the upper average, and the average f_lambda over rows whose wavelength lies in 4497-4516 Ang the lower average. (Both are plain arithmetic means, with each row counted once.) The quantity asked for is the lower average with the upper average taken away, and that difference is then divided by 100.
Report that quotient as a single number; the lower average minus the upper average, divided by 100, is -0.0021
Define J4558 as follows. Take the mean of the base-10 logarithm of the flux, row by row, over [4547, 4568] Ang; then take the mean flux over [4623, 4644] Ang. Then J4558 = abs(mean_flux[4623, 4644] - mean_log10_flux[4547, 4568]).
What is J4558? 5.1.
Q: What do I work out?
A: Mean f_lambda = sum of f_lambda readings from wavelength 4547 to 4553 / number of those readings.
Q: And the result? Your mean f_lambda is 5.17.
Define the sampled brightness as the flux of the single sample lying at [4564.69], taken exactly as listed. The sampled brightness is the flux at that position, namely 5.41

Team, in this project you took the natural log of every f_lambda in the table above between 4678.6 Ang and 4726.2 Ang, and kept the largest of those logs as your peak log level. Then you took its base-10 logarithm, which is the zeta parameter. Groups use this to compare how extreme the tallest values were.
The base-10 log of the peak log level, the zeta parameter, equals 0.258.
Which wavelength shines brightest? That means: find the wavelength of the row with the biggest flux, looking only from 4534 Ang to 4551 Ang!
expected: 4539.53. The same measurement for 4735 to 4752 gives 4746.91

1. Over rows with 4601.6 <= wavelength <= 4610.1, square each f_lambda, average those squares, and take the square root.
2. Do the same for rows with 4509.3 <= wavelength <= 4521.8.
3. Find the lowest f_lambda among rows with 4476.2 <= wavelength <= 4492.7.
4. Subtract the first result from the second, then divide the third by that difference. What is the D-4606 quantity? 23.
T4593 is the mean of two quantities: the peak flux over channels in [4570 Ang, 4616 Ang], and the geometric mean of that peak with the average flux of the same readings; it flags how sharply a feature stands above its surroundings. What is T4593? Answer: 5.87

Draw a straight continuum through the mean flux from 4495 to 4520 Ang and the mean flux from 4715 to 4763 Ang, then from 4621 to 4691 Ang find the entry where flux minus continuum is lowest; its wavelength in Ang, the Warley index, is 4649.55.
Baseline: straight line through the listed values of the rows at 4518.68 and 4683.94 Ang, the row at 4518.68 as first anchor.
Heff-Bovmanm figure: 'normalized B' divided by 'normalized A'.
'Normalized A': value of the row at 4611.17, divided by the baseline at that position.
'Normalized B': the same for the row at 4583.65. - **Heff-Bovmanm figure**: 0.88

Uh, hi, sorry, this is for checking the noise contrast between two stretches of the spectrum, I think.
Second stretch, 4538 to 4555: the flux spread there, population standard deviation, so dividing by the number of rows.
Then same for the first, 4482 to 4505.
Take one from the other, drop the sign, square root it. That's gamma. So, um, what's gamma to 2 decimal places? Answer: 0.47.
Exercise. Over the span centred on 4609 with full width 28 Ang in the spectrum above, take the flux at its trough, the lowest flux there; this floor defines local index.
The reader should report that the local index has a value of 4.94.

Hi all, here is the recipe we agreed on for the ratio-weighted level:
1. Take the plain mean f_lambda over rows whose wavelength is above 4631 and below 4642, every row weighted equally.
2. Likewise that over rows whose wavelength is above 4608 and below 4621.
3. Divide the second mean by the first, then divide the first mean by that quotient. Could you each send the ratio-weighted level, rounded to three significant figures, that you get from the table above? 5.54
